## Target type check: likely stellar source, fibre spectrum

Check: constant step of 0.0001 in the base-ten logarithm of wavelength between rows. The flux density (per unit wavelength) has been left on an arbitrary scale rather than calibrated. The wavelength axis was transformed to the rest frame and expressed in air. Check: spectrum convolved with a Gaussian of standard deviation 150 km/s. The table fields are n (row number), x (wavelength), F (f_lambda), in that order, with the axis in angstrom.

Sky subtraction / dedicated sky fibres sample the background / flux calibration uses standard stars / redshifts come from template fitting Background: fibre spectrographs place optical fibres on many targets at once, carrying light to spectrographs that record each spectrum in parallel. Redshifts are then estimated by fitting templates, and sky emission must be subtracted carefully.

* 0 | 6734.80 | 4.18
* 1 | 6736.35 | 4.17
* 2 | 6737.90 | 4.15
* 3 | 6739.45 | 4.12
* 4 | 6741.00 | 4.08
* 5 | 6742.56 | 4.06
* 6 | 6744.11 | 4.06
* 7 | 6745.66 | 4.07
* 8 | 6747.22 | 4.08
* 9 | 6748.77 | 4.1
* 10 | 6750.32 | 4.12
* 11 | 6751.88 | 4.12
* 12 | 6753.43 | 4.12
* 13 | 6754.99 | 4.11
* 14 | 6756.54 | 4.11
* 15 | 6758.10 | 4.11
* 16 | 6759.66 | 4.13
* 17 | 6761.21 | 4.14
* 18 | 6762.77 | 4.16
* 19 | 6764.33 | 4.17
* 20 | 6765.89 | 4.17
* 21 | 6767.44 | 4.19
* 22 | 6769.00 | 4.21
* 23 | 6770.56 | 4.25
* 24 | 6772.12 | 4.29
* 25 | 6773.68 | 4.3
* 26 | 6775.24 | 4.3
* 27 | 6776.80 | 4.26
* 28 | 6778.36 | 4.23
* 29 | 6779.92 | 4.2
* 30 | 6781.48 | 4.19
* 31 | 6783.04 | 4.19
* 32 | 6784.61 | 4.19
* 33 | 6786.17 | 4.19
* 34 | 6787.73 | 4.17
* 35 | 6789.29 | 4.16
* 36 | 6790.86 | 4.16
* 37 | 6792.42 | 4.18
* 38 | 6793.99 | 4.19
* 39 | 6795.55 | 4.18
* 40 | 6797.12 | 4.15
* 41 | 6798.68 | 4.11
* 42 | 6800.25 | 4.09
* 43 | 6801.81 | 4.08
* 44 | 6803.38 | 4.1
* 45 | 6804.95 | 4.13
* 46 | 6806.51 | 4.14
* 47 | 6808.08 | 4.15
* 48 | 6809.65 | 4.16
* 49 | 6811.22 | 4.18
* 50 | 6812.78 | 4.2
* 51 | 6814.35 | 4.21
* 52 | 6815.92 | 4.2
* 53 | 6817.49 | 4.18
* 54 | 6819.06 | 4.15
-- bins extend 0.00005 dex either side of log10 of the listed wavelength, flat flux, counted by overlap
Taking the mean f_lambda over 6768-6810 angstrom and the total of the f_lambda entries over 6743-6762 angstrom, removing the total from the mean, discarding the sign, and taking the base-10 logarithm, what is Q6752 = 1.7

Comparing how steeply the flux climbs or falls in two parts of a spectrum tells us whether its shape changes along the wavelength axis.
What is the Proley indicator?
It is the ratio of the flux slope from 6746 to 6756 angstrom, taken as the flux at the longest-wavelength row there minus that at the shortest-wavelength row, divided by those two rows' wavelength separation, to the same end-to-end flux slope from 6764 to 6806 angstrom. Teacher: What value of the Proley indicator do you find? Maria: -3.9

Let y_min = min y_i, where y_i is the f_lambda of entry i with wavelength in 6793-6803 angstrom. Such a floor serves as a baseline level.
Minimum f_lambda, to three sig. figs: 4.08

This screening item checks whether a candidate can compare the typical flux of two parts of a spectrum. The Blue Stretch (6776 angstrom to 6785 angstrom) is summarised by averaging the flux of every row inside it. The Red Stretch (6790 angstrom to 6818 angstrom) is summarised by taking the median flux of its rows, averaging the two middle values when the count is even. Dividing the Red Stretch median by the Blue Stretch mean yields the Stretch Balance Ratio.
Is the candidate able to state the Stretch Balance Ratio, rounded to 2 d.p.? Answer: 0.99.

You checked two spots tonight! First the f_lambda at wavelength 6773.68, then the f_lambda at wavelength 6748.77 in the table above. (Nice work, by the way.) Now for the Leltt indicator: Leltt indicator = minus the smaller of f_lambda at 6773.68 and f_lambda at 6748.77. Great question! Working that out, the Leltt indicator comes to -4.10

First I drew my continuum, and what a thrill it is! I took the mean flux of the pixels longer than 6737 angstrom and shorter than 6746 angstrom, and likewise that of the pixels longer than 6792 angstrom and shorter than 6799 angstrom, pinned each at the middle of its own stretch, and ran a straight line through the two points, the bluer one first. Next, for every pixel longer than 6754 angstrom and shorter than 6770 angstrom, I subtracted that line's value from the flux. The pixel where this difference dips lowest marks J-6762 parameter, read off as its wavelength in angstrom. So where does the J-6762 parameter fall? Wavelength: 6758.10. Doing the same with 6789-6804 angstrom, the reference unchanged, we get 6801.81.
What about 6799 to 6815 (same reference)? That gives 6801.81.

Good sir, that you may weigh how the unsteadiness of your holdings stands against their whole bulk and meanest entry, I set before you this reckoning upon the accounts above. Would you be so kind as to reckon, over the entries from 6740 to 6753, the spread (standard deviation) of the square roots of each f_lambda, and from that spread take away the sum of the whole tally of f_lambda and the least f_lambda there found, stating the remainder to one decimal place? -36.7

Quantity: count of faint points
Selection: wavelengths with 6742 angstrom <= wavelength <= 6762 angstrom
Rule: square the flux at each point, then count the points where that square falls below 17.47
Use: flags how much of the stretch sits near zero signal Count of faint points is 13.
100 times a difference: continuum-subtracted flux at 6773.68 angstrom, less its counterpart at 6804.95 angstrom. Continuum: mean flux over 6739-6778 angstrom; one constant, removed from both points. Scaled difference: 17.0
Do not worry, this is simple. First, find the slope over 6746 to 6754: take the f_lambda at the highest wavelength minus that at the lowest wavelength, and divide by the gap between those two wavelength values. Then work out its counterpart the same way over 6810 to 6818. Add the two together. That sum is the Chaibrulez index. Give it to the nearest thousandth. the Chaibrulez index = 0.006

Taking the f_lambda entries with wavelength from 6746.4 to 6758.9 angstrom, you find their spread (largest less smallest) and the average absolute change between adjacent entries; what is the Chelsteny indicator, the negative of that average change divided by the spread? -0.179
